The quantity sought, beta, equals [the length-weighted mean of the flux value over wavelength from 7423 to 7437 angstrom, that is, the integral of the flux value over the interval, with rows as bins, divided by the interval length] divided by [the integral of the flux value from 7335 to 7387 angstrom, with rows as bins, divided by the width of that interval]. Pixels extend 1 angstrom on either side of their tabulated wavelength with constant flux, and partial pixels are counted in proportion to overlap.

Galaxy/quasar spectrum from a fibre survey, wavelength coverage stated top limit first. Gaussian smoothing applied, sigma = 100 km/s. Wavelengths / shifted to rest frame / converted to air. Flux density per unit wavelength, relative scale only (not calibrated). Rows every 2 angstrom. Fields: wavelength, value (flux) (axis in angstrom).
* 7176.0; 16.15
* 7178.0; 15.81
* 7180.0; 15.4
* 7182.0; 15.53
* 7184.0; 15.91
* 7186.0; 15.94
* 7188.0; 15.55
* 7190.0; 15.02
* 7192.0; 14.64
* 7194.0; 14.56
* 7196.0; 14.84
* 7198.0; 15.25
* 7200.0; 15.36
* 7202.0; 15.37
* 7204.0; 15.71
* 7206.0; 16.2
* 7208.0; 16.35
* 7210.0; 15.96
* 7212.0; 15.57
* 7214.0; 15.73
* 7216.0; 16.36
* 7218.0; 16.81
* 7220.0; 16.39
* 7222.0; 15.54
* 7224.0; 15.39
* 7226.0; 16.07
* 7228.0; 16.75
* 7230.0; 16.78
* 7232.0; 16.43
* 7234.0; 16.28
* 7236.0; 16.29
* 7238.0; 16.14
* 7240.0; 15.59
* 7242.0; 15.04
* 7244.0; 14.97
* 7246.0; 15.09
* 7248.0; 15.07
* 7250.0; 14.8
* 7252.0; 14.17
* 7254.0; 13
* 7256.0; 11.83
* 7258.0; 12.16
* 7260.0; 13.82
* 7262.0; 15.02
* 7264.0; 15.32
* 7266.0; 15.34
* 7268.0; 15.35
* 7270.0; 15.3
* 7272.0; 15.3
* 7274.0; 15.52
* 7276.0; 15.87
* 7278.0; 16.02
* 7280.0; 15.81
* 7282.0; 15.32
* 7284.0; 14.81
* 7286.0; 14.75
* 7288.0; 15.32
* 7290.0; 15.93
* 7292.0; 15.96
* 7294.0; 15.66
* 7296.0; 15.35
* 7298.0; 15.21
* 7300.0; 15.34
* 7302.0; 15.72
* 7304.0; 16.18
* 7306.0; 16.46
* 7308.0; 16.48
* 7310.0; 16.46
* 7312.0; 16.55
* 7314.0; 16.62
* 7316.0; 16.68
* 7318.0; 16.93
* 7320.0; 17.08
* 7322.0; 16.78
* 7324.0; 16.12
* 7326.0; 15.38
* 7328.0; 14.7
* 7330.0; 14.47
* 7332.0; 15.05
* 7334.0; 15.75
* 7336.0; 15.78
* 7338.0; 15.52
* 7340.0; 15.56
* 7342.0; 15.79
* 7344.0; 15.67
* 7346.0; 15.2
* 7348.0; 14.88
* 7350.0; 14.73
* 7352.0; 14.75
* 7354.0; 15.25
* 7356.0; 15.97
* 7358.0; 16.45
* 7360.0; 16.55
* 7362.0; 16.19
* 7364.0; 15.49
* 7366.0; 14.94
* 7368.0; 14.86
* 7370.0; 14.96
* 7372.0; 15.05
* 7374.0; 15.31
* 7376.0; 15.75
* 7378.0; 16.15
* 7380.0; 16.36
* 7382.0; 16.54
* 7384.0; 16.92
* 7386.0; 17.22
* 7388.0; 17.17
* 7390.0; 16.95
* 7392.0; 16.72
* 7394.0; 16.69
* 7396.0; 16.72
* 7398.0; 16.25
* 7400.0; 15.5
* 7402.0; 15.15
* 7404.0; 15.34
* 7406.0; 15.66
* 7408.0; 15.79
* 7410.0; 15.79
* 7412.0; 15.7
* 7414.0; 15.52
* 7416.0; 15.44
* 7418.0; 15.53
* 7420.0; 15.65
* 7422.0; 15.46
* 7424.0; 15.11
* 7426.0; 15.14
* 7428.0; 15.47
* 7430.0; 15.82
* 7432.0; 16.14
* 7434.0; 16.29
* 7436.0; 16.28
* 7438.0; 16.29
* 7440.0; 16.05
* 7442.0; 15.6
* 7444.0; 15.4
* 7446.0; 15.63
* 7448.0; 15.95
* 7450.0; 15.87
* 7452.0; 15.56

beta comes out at 1.00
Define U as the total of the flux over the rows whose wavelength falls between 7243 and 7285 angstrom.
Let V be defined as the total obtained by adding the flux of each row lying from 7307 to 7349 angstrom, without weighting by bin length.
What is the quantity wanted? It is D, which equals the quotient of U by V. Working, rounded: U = 310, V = 333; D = 0.93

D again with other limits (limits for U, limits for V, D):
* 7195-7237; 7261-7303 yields 1.03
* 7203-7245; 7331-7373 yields 1.04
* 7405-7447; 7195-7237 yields 0.98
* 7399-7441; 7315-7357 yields 1.00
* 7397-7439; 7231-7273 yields 1.05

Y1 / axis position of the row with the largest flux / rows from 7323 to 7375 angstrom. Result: 7360.0 angstrom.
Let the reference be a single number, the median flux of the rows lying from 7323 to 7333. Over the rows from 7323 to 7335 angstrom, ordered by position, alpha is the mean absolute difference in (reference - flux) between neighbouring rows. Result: 0.6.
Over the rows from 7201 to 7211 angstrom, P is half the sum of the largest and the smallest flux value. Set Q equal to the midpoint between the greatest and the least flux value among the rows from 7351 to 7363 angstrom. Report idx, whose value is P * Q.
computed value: 248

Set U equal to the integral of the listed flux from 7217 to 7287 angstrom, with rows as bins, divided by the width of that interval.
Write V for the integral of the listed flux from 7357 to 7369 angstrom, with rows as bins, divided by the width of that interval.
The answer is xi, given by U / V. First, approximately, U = 15.3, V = 15.7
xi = 0.97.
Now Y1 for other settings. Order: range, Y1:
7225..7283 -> 7230.0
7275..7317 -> 7316.0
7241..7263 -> 7246.0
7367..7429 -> 7386.0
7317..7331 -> 7320.0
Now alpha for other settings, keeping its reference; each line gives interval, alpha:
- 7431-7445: 0.2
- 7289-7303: 0.2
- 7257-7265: 1.1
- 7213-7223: 0.6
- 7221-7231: 0.4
